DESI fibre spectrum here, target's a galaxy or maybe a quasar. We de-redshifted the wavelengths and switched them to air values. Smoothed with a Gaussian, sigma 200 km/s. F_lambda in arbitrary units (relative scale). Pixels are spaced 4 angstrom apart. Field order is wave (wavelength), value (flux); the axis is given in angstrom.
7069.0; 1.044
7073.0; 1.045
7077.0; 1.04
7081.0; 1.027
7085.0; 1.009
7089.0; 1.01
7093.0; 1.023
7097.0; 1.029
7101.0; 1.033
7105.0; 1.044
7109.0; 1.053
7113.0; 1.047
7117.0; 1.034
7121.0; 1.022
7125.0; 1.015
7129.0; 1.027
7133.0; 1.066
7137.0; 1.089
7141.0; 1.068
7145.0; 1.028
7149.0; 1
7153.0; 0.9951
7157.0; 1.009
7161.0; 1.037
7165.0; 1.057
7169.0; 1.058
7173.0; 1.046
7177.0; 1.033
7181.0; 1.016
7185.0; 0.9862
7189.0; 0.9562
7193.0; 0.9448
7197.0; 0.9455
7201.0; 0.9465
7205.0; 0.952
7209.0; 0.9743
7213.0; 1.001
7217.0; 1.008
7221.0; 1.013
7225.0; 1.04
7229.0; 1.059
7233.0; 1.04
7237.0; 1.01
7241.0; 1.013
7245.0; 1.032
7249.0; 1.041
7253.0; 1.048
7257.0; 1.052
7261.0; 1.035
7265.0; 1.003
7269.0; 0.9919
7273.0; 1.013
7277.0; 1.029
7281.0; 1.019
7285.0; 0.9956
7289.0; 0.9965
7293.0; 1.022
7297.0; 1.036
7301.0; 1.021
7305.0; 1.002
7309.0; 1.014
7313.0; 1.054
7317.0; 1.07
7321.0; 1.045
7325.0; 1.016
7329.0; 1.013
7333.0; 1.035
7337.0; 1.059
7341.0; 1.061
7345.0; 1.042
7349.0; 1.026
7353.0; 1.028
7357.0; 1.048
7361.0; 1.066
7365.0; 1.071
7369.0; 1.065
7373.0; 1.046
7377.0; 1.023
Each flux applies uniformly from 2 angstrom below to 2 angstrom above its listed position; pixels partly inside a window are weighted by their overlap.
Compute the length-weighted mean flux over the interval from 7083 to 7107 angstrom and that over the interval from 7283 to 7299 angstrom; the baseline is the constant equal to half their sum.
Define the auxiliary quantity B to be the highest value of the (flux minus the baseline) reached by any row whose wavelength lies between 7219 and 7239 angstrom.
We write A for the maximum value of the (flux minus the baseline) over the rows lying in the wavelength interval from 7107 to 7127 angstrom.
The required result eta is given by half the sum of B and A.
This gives 0.037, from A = 0.034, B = 0.04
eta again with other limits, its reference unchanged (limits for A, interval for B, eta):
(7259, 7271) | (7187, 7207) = -0.023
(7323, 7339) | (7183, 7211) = 0.004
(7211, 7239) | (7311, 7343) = 0.046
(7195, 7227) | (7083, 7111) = 0.028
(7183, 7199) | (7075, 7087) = -0.005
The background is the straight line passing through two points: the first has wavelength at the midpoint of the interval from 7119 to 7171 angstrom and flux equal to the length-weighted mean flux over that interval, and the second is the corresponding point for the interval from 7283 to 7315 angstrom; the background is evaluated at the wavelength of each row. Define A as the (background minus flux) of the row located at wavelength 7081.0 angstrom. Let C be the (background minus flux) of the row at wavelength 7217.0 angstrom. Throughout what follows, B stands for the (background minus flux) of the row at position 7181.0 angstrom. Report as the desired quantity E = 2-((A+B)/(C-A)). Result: -10.8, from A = 0.02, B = 0.02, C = 0.020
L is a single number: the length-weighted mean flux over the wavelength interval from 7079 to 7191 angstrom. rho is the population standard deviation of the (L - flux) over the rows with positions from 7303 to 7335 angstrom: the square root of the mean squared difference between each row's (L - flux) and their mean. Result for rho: 0.022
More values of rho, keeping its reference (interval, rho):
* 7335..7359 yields 0.014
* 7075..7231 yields 0.035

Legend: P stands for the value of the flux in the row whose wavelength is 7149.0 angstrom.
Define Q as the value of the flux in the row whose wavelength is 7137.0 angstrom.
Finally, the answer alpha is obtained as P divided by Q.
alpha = 0.92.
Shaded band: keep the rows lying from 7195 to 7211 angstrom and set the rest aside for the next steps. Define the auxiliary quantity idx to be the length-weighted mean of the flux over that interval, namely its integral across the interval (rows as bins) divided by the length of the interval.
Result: 0.95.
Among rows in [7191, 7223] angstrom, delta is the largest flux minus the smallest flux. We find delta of 0.068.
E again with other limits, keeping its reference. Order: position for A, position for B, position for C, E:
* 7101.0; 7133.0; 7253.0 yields 1.4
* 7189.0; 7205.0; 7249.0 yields 3.6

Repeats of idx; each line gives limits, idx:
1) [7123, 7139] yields 1.05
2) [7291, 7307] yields 1.02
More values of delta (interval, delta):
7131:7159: 0.094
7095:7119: 0.024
